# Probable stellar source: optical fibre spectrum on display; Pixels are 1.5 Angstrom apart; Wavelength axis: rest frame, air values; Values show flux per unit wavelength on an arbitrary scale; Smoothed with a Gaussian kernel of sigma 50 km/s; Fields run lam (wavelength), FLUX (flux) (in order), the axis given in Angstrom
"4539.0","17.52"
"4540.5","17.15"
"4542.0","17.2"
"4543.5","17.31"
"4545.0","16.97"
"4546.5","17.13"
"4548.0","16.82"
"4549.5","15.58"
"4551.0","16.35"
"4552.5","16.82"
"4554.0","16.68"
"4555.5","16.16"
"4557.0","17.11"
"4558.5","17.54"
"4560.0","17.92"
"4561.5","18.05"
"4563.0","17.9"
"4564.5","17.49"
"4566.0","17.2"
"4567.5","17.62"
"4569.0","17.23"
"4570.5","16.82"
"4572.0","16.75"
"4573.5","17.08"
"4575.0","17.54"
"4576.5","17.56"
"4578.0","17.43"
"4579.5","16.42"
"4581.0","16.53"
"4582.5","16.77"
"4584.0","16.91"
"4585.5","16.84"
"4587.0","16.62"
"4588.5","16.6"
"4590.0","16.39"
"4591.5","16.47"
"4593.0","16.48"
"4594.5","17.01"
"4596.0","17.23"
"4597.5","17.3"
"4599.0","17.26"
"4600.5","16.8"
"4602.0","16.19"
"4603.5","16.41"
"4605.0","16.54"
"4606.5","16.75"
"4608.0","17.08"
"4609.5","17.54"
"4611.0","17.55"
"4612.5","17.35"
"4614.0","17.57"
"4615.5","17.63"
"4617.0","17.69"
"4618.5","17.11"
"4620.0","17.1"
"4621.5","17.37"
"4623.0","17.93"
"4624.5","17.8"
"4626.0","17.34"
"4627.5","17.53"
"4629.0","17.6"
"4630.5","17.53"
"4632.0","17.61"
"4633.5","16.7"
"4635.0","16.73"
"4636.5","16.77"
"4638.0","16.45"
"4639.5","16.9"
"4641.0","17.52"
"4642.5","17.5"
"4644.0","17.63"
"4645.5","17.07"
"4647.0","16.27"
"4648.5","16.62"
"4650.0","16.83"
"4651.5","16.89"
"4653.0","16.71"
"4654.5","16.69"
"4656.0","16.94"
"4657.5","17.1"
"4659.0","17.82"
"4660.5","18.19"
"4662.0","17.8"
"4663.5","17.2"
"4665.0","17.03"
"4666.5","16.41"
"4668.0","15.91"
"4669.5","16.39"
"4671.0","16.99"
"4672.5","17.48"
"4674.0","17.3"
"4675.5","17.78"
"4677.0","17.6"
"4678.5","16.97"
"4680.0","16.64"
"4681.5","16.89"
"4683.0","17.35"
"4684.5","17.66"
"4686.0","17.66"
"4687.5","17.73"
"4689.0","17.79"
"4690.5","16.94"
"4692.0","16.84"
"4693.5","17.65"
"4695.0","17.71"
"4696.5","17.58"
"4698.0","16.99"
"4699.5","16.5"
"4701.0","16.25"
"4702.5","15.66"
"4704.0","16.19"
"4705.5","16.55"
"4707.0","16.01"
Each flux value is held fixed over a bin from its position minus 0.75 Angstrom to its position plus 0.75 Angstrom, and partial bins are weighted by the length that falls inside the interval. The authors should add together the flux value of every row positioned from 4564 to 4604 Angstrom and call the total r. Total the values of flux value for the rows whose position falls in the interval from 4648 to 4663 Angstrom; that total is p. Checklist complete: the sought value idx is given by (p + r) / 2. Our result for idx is 314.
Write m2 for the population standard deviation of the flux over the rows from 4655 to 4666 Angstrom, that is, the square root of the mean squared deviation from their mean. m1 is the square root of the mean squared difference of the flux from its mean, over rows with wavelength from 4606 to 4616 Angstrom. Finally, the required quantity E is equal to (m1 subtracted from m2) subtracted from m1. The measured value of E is 0.15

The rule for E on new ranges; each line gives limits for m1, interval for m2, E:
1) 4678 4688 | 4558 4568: 0.54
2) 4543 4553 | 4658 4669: 0.32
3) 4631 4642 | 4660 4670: 0.06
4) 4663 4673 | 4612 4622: 0.80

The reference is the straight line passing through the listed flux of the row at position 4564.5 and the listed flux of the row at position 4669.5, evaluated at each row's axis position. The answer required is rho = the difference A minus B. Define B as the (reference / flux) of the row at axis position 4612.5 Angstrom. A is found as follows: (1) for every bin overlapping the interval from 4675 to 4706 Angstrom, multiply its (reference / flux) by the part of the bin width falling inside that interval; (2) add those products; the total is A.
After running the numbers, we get 28.4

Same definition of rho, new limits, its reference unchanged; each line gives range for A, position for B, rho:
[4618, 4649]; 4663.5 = 29.3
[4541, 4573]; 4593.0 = 31.9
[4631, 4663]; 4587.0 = 30.1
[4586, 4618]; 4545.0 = 31.2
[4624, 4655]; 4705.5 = 29.4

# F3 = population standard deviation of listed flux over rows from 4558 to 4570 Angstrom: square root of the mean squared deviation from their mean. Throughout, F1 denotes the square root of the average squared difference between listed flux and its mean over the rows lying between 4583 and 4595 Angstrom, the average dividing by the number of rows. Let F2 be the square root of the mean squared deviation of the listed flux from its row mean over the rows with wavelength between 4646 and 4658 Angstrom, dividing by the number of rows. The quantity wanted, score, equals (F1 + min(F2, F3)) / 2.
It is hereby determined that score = 0.22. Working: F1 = 0.21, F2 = 0.23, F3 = 0.30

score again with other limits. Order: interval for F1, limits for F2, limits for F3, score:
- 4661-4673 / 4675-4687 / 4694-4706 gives 0.49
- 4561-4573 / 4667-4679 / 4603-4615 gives 0.44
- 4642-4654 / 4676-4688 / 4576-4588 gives 0.40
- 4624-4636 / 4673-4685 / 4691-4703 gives 0.38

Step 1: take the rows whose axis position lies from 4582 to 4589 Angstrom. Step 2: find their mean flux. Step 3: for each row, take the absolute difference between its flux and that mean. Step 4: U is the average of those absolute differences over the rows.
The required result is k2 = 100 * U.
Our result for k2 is 11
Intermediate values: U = 0.11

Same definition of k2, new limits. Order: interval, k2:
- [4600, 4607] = 19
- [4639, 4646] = 27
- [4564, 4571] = 23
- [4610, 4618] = 9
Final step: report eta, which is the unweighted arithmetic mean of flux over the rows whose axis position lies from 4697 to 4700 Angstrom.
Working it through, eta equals 16.7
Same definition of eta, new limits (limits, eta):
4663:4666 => 17.1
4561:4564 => 18.0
